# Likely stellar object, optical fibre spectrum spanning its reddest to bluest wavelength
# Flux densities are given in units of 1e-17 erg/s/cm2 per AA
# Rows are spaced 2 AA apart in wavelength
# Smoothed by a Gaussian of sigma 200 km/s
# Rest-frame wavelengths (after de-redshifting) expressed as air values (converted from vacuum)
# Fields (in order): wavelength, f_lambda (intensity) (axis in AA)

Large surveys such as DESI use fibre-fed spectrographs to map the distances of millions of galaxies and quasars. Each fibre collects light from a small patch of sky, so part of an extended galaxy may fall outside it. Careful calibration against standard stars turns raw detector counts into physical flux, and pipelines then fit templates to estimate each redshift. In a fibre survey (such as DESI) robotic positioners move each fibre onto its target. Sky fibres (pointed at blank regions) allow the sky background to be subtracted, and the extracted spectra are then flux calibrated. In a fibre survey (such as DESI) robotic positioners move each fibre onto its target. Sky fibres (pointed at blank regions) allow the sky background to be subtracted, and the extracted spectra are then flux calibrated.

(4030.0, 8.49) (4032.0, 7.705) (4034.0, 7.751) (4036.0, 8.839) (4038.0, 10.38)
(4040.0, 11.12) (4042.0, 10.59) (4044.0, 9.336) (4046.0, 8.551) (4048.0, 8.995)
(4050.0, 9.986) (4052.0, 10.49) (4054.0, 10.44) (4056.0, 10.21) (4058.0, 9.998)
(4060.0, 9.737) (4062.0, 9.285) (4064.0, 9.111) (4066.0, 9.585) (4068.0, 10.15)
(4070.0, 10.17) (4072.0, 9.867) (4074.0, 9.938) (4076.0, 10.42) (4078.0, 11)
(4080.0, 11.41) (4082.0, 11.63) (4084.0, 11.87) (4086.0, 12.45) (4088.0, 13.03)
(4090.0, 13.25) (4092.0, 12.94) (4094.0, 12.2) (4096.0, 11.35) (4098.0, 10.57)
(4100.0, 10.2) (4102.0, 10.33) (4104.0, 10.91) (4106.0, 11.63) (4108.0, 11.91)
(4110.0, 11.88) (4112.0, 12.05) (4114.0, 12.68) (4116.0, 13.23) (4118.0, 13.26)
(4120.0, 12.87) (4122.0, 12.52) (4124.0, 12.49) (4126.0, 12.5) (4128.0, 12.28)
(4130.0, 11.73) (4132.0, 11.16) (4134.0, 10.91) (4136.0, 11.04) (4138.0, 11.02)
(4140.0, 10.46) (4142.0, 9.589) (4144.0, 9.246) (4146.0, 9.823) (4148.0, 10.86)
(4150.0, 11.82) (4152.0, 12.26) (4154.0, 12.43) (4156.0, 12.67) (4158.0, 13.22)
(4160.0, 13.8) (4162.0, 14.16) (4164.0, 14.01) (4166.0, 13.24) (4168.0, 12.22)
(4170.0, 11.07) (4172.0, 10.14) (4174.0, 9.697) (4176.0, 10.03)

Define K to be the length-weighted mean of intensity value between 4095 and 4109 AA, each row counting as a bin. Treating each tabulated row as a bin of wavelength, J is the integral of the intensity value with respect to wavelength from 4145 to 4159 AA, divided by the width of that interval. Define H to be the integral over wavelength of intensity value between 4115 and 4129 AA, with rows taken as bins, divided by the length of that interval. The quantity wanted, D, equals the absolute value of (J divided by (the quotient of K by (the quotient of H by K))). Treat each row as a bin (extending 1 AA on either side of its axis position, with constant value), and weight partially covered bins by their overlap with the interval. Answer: 1.3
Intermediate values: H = 12.7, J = 11.9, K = 11.0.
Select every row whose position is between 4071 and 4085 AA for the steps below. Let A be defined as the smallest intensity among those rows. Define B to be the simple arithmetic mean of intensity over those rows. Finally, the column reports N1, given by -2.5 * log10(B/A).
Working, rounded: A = 9.867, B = 10.9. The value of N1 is -0.106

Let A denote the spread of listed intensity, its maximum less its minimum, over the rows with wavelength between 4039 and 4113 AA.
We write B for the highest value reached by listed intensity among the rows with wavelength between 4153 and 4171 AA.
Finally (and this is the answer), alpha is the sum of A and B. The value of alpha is 18.9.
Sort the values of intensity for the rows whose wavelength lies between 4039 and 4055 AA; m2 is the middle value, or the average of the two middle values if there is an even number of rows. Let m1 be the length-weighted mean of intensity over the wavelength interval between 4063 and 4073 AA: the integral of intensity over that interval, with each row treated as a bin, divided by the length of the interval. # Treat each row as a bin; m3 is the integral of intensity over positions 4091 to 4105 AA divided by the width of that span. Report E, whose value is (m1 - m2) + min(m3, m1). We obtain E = 9.3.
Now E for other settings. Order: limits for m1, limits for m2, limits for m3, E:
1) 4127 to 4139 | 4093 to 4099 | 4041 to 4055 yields 9.8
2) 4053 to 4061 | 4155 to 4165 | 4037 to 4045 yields 6.4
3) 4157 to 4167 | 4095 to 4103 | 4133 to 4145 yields 13.6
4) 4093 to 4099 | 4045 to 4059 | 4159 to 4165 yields 12.7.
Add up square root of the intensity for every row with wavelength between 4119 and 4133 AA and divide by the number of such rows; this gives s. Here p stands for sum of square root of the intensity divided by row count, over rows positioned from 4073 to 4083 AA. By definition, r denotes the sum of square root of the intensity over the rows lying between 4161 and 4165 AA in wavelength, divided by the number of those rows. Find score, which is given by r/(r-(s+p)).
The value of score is -1.23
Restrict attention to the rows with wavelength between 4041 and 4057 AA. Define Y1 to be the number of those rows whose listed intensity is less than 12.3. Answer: 8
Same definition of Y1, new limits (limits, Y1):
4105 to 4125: 4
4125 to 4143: 8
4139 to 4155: 7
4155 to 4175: 4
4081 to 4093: 2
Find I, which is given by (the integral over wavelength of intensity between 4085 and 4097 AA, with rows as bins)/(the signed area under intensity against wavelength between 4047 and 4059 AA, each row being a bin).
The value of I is 1.25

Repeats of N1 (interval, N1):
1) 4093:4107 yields -0.085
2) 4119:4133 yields -0.099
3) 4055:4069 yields -0.071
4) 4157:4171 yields -0.183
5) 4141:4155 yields -0.175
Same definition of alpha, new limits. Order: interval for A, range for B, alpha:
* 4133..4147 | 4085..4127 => 15.1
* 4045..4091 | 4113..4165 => 18.9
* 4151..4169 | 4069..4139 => 15.2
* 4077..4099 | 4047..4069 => 13.2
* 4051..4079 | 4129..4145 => 13.6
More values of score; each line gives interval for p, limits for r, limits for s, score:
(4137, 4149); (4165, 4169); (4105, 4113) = -1.16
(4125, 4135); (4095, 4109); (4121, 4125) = -0.91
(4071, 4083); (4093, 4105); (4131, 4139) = -1.00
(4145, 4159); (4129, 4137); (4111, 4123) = -0.91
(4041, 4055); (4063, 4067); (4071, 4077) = -0.94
